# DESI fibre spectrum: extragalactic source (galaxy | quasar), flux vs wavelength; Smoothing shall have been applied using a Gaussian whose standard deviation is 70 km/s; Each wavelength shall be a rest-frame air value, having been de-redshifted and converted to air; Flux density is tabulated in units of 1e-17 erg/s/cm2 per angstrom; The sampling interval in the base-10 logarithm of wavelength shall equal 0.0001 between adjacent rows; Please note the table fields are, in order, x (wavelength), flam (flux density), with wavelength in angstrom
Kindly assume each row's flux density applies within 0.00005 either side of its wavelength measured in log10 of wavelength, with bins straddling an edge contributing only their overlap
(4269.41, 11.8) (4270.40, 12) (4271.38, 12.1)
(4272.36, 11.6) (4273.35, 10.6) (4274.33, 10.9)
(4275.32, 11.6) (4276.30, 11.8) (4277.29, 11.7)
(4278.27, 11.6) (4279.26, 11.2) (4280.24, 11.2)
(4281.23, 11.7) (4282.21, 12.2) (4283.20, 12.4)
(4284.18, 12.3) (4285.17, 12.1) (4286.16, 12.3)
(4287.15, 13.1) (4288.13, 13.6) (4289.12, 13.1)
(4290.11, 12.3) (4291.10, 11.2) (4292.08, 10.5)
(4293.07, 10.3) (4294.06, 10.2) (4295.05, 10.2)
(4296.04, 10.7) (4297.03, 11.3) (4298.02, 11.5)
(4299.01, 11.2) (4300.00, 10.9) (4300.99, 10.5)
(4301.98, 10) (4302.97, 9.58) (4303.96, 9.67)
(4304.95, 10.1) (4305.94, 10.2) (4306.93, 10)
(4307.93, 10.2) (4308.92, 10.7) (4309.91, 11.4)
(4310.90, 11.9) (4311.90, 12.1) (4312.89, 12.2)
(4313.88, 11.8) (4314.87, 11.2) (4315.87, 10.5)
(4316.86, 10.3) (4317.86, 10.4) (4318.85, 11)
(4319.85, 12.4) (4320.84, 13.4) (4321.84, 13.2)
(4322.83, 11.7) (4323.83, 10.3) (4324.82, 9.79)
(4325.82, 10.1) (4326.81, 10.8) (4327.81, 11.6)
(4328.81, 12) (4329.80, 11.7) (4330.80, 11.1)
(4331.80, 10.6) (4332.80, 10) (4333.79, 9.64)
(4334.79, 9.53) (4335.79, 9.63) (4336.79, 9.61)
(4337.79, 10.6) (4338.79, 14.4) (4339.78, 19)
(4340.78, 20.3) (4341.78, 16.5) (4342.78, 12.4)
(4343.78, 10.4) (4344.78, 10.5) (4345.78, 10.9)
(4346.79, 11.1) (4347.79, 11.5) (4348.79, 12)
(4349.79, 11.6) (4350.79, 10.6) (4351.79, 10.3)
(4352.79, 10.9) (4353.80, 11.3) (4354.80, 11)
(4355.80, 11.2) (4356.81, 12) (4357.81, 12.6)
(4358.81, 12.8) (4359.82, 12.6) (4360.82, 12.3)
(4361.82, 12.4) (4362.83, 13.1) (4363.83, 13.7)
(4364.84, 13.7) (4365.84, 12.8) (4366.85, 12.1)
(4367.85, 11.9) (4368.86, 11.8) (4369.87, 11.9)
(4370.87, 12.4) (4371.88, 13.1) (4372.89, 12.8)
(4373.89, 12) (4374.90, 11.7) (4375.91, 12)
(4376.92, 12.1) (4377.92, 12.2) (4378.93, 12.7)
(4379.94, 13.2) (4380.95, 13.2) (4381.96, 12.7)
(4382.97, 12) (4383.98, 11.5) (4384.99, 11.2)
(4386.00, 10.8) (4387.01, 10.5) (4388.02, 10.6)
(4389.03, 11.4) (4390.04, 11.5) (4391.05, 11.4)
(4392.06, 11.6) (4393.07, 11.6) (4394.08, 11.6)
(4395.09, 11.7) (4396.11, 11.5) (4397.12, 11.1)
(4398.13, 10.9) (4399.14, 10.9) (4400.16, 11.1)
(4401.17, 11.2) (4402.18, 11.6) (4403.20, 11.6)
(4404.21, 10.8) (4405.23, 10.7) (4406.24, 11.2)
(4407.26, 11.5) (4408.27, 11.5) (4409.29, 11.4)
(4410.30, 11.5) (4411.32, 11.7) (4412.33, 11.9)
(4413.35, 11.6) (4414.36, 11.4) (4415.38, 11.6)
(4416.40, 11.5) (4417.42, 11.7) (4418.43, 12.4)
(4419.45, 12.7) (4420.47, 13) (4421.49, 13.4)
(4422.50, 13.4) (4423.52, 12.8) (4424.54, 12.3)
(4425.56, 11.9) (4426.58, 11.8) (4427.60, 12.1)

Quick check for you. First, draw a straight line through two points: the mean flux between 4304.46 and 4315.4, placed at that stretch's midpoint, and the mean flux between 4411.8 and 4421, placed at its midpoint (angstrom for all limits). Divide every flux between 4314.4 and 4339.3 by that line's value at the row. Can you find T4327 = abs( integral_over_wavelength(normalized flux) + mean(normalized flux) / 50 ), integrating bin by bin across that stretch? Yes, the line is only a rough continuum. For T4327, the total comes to 24.5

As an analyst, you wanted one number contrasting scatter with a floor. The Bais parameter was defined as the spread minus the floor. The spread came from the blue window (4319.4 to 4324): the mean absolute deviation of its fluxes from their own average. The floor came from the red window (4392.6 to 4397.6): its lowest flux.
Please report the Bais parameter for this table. -10.1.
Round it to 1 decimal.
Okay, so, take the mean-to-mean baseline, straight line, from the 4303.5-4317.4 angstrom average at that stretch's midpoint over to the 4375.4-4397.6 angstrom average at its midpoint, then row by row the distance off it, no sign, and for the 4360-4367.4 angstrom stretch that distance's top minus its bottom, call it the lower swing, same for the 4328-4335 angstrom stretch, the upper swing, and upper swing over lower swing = 1.0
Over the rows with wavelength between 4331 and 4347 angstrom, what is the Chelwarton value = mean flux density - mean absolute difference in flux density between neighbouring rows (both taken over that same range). 10.7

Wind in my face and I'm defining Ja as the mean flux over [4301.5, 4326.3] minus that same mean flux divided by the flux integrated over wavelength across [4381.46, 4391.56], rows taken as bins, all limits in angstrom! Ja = 10.9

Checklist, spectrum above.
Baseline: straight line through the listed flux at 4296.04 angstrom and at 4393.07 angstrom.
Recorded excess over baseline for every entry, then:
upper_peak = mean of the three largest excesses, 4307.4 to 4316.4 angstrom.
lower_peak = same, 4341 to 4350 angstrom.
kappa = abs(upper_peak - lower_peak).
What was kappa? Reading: 1.3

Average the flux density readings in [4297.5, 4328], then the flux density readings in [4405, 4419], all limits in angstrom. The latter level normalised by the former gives 1.05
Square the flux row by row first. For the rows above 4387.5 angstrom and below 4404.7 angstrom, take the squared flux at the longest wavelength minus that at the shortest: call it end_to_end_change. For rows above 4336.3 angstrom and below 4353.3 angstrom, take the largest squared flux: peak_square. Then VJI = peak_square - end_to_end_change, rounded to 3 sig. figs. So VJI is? 408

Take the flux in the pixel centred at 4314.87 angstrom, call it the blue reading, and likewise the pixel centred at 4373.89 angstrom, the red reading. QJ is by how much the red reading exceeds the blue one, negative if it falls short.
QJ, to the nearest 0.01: 0.80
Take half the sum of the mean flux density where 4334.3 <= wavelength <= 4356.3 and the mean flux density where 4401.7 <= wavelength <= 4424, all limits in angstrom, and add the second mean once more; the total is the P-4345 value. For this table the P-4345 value 23.8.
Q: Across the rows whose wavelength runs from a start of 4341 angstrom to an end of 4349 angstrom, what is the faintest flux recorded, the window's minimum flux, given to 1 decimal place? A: 10.4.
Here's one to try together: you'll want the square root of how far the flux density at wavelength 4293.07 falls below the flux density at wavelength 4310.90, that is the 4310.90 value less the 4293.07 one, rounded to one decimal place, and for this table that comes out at 1.3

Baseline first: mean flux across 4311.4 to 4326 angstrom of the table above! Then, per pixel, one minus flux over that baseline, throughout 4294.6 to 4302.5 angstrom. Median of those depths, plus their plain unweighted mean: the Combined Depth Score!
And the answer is 0.10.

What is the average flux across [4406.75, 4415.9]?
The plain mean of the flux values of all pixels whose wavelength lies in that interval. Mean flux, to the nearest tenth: 11.6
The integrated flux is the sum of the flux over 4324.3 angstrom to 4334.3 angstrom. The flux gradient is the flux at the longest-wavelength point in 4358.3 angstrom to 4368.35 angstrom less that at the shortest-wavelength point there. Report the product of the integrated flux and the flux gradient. -97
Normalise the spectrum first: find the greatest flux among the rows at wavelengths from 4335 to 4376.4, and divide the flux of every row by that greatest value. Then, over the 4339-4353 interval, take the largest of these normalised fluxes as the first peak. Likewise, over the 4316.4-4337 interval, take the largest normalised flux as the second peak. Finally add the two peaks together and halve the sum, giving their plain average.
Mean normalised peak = 0.83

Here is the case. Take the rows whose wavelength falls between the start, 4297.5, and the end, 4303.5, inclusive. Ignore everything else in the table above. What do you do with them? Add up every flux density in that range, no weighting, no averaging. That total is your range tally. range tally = 64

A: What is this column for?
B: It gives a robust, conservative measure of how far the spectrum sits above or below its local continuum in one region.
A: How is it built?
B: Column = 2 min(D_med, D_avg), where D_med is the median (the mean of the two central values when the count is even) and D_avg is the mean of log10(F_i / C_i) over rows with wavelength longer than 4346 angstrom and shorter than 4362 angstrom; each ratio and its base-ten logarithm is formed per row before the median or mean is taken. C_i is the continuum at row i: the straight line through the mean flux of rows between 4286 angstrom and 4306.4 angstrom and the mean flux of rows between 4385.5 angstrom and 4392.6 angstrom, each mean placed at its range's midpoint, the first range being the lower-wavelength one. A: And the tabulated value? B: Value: 0.035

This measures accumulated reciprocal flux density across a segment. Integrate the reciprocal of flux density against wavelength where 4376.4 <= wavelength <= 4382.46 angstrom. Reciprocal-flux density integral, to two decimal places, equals 0.48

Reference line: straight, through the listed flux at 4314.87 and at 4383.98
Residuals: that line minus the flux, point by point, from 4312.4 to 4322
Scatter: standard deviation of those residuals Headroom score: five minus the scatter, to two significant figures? 3.9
